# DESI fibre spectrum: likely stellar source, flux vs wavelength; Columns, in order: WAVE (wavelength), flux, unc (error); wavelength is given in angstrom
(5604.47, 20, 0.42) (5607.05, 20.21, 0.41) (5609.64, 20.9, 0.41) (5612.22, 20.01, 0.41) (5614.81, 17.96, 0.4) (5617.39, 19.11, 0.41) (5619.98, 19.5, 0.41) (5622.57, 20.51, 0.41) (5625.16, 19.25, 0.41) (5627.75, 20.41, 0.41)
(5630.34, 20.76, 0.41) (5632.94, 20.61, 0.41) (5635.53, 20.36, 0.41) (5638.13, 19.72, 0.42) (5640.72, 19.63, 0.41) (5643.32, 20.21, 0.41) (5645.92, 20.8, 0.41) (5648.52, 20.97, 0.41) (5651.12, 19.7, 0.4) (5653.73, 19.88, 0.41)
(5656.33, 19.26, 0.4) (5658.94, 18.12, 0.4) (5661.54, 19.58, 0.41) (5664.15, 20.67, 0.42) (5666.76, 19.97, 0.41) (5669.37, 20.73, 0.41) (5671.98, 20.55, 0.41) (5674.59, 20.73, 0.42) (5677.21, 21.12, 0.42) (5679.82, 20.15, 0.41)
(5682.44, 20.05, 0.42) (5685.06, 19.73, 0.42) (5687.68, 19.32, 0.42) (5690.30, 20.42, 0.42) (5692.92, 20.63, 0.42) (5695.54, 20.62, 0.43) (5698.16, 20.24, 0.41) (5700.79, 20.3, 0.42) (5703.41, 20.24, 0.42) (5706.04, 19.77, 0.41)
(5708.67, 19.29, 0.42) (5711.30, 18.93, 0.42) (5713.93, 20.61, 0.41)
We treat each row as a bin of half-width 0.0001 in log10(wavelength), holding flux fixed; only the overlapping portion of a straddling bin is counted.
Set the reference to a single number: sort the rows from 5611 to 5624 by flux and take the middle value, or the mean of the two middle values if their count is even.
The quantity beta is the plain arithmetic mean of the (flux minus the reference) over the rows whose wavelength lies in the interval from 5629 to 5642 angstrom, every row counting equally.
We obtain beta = 0.72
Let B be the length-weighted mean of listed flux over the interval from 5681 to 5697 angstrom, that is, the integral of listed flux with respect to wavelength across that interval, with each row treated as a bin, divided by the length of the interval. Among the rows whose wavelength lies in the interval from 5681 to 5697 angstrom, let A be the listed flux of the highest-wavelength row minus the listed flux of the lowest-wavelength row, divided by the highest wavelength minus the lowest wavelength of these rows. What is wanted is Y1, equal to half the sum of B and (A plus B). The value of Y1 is 20.2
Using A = 0.04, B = 20.1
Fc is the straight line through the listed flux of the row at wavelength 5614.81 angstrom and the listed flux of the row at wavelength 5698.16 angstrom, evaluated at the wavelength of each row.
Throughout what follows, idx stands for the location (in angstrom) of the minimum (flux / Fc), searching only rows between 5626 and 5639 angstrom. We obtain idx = 5638.13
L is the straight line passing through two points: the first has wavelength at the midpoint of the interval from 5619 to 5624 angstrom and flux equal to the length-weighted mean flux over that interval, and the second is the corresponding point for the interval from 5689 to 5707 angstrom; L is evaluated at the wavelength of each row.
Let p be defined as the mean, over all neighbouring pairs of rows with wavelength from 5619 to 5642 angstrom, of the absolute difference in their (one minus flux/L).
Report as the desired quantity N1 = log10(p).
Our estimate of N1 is -1.51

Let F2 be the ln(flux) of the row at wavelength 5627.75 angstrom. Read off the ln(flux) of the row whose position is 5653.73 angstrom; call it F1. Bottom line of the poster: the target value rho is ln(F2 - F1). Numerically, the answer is -3.64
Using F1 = 2.99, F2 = 3.02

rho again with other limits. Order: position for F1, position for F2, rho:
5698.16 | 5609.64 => -3.44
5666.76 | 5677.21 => -2.88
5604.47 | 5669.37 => -3.33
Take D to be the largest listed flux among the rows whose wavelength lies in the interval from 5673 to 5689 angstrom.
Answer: 21.12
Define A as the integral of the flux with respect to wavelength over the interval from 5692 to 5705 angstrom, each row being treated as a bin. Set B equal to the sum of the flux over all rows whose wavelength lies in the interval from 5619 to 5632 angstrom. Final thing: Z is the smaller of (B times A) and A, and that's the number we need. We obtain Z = 265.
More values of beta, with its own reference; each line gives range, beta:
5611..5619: -0.47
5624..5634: 0.76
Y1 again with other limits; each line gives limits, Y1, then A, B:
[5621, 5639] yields 20.2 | -0.05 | 20.2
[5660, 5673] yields 20.3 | 0.09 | 20.3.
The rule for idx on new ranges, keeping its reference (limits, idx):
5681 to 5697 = 5687.68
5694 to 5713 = 5711.30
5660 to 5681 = 5661.54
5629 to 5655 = 5651.12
